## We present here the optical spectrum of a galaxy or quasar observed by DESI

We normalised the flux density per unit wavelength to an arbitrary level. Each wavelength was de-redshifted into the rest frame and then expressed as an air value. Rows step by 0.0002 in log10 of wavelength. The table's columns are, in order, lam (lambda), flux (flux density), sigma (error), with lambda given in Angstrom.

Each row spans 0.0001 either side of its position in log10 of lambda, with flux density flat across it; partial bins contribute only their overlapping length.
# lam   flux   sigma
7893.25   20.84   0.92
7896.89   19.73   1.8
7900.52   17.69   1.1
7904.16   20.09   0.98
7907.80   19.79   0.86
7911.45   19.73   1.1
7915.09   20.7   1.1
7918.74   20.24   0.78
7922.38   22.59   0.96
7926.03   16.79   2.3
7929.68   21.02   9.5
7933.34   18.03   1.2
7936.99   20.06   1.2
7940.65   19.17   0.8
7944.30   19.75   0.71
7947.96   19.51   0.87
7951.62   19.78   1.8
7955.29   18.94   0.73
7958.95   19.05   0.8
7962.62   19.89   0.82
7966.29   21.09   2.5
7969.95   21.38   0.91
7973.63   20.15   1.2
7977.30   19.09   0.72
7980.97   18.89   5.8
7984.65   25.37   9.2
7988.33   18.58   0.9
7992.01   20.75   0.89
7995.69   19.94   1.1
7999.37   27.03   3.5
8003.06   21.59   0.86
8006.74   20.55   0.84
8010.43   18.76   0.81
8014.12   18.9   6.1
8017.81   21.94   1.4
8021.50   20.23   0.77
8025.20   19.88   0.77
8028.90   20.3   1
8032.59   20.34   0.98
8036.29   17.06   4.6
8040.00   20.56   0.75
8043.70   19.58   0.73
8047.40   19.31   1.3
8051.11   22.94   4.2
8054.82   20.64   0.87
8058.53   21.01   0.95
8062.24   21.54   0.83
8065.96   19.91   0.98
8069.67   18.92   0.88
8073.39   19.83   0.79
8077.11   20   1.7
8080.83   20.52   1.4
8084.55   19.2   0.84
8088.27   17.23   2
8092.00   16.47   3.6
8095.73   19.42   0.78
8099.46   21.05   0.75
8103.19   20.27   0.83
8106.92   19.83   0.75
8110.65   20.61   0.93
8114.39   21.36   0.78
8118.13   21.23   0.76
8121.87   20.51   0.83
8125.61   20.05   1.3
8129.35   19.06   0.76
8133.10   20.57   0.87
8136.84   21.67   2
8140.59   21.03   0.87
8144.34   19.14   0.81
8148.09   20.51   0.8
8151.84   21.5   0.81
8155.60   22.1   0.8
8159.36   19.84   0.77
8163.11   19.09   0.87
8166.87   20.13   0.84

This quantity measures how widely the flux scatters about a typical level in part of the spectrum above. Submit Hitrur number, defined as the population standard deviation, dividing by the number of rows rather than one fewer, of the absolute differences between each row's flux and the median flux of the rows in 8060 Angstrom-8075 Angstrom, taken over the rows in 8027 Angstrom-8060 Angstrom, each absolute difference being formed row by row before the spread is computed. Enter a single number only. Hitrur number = 0.99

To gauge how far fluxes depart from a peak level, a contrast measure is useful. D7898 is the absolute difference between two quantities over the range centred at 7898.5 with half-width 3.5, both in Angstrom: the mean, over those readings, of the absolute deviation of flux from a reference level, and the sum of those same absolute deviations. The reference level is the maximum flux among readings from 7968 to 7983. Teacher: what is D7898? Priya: 2.7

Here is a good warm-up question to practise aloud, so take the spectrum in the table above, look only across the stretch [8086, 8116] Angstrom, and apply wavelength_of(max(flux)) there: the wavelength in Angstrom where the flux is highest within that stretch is 8114.39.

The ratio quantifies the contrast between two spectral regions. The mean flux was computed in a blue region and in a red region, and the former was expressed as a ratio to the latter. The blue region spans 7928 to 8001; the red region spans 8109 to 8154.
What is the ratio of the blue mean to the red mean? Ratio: 0.99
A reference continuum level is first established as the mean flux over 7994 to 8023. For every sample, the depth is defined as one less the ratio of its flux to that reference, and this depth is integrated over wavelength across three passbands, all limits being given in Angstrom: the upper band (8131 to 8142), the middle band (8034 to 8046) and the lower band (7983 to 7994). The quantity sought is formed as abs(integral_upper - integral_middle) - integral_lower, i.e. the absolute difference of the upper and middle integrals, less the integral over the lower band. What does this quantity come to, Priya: 1.3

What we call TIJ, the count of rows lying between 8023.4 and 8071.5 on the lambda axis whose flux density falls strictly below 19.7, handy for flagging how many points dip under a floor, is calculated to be 4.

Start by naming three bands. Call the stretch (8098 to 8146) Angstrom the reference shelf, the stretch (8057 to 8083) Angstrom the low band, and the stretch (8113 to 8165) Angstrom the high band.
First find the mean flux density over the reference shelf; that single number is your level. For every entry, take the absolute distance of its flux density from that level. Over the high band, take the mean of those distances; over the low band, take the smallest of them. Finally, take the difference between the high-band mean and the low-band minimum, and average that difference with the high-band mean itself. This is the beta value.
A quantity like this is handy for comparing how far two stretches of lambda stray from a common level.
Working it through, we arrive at 0.795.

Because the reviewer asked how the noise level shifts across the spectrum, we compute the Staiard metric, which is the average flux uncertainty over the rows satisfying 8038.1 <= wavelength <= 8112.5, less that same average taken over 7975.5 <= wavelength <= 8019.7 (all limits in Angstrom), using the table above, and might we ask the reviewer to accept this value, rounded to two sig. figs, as -1.4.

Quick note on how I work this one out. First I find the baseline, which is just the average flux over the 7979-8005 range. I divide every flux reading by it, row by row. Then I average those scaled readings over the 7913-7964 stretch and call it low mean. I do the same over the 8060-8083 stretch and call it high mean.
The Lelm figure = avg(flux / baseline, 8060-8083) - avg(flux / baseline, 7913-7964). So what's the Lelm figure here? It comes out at 0.020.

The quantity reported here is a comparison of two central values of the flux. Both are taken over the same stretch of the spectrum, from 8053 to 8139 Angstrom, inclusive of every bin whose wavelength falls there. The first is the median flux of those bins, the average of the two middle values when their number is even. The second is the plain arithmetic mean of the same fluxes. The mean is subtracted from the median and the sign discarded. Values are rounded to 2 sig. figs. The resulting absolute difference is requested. 0.23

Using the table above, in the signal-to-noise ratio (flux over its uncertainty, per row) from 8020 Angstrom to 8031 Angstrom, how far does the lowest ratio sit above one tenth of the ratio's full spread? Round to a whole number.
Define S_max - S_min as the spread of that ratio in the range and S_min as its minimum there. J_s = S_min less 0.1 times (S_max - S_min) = 20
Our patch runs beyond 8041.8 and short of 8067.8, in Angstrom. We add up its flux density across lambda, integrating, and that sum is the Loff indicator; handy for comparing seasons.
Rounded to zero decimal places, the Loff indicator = 538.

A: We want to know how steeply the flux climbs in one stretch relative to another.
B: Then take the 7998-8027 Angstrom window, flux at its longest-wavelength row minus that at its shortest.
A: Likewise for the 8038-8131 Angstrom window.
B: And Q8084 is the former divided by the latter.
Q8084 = 4.8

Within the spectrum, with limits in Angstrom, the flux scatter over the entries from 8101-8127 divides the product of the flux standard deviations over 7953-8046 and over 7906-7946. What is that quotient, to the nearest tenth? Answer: 5.5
